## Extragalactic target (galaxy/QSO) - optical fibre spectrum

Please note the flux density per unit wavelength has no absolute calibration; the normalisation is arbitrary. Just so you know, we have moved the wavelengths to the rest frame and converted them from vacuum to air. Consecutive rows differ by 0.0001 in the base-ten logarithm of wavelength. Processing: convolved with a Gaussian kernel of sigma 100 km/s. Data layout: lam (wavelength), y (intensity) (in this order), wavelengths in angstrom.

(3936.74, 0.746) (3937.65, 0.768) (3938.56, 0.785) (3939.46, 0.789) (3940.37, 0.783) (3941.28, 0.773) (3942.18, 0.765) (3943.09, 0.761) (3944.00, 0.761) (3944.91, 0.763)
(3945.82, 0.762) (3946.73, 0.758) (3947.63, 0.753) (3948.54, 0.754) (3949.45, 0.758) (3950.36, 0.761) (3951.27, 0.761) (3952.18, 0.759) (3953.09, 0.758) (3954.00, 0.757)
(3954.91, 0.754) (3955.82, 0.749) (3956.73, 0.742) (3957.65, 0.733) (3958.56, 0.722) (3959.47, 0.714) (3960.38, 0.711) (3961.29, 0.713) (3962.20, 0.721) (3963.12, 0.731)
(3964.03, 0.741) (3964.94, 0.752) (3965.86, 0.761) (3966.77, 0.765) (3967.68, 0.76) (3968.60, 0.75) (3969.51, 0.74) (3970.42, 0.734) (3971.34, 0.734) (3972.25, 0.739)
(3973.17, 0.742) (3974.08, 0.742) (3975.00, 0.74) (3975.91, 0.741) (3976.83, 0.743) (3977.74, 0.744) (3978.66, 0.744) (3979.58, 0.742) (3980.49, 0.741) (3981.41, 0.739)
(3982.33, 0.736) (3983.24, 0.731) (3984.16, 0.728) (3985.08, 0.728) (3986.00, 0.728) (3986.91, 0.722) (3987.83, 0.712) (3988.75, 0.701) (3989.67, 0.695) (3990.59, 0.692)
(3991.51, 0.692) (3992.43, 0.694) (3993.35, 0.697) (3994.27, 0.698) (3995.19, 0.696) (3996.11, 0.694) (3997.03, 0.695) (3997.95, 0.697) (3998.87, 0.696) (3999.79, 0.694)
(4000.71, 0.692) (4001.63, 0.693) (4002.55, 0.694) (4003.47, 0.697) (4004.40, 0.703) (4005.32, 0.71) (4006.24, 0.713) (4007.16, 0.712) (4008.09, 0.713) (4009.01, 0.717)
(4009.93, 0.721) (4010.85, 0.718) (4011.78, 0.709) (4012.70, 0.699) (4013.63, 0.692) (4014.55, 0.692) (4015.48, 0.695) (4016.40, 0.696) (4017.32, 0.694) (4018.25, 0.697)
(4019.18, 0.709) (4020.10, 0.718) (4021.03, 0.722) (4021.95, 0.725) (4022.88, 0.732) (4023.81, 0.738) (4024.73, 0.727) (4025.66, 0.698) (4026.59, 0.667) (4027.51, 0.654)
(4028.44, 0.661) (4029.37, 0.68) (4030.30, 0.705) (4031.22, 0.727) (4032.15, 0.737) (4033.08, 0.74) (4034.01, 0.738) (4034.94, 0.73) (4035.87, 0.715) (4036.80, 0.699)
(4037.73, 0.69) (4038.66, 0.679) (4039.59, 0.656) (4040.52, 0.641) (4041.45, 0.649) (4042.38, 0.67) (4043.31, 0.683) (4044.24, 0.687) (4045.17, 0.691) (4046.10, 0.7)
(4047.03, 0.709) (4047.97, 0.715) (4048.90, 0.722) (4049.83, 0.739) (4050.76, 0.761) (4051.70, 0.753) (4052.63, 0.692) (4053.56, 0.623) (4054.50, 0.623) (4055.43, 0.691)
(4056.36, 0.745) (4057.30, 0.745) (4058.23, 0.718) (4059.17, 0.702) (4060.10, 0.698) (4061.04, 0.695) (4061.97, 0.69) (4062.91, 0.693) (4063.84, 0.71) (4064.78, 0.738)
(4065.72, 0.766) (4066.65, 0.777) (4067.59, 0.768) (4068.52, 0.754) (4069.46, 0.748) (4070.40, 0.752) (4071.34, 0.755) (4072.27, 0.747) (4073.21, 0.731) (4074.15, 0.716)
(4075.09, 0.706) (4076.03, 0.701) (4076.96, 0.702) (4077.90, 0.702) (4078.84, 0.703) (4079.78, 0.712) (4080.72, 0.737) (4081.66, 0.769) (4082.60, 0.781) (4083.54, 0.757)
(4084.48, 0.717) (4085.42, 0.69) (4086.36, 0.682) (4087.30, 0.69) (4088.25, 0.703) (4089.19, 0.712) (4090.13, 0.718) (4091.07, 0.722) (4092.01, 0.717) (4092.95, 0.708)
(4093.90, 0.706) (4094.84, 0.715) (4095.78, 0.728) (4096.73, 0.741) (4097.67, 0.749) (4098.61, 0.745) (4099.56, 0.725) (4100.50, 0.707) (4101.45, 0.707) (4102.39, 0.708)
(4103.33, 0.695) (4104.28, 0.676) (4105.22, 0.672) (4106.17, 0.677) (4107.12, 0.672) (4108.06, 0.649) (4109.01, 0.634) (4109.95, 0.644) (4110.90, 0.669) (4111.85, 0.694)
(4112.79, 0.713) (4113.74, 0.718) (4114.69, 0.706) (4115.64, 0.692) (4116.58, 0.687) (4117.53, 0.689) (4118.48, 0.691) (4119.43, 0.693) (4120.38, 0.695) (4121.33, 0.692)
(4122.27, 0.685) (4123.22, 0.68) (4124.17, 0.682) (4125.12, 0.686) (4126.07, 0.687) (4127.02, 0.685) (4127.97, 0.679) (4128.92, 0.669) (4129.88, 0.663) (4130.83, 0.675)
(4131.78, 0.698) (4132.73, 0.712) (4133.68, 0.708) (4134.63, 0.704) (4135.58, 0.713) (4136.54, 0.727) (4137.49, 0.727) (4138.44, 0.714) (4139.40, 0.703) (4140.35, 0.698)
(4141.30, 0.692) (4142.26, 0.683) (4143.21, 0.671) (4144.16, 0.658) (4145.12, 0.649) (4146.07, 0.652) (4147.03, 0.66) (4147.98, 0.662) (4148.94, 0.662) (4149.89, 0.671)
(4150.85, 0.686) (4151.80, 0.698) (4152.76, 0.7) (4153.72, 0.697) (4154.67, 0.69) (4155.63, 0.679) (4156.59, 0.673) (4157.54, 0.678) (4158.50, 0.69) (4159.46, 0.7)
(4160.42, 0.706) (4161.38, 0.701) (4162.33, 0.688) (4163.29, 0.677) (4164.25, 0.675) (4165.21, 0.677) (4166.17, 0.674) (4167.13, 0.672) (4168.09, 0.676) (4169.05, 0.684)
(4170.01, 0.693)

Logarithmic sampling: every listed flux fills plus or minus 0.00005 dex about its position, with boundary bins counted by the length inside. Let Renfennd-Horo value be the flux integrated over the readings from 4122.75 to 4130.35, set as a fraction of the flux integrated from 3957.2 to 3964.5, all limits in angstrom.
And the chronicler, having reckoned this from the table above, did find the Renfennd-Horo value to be 0.98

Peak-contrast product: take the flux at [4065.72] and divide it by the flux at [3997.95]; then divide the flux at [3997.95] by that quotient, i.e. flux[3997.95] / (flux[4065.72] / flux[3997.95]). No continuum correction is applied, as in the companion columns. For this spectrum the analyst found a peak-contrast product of 0.63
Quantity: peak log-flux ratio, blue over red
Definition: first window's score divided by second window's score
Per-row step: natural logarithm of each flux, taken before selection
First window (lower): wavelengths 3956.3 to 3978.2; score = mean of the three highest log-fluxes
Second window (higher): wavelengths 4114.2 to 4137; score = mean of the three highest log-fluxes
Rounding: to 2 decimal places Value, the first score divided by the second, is 0.82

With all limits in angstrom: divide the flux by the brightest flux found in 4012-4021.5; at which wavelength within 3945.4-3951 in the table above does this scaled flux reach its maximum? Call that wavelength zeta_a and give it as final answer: 3945.82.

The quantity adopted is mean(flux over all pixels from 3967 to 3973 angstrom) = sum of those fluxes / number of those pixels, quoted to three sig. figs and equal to 0.743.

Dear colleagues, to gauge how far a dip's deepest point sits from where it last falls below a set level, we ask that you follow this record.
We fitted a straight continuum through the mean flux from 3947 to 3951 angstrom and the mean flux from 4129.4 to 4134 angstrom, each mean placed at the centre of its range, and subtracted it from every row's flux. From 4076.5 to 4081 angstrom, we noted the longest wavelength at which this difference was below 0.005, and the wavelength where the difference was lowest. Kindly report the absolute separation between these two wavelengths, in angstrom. 2.8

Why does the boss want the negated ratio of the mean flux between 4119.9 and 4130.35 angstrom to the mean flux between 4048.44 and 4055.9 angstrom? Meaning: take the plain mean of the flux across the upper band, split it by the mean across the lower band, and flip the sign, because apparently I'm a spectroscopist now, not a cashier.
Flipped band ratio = -0.97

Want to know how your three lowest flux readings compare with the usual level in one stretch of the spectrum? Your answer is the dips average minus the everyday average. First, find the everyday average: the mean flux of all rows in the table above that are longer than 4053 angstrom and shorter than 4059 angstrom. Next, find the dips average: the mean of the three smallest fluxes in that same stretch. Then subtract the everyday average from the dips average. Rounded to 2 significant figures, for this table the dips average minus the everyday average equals -0.045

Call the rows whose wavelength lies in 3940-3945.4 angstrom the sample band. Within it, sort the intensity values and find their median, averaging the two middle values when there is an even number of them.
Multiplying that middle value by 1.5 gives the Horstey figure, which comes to 1.15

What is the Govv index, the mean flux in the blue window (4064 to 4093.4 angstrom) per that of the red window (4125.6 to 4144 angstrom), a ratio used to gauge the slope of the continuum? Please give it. 1.05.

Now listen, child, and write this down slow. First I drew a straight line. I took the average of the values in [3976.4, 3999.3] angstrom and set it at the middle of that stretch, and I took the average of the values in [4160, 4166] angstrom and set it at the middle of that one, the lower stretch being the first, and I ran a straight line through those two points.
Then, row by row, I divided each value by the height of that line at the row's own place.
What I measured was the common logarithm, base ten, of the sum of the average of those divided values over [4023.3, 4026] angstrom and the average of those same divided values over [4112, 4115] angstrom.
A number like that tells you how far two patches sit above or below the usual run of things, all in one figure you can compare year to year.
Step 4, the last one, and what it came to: 0.310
